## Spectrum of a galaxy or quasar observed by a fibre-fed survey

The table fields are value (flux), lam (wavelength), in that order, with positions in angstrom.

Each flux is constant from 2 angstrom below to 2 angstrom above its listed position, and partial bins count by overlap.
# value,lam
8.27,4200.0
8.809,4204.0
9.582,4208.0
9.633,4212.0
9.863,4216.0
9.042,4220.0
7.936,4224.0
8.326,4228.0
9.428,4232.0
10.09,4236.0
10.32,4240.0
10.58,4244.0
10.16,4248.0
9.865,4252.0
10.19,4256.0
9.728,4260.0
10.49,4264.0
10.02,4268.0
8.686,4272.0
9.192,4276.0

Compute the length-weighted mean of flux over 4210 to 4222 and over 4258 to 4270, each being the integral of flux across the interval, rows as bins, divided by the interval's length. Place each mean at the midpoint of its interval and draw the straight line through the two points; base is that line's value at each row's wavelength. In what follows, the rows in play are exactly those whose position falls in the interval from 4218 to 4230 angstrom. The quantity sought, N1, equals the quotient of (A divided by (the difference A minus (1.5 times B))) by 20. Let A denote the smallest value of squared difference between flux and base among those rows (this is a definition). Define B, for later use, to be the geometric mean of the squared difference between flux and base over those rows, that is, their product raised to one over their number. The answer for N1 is -0.010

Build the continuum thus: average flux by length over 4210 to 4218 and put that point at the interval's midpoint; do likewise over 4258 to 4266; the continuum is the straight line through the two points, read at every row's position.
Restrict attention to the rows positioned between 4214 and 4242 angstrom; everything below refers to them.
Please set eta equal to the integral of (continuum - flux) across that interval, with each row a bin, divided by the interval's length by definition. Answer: 0.57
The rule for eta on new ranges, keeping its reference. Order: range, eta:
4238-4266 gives -0.16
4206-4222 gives 0.22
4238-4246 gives -0.49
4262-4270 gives -0.12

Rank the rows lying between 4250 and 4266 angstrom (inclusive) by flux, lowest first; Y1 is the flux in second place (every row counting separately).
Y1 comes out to 9.865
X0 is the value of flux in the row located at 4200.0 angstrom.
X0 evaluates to 8.27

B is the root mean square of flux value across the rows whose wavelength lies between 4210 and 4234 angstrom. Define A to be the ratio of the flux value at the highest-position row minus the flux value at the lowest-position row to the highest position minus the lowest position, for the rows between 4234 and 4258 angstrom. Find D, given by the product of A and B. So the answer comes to 0.0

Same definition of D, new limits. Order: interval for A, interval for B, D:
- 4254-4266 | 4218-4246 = 0.4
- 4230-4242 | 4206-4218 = 1.1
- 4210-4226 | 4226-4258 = -1.4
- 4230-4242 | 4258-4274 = 1.1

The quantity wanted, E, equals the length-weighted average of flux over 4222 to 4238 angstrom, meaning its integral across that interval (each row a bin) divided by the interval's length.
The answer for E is 8.9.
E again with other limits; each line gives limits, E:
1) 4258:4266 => 10.1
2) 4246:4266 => 10.1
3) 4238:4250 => 10.4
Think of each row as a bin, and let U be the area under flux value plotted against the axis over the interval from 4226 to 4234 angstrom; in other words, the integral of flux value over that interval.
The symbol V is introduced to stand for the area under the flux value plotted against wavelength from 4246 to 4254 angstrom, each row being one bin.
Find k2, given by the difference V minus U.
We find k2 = 9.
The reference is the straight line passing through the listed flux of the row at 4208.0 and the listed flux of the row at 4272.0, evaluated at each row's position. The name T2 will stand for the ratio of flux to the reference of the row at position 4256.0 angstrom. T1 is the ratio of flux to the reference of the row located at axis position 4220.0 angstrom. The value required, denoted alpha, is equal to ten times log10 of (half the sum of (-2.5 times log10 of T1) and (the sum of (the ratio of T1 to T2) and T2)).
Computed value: 0.06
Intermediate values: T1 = 0.96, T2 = 1.14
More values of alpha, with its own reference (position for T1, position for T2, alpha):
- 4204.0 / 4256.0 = 0.09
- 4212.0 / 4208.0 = 0.00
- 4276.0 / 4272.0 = -0.01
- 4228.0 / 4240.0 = 0.09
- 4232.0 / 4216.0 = 0.00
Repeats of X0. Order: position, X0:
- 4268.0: 10.02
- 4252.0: 9.865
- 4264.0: 10.49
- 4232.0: 9.428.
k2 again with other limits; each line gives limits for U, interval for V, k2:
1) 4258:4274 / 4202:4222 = 32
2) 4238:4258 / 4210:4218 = -126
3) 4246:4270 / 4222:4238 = -99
